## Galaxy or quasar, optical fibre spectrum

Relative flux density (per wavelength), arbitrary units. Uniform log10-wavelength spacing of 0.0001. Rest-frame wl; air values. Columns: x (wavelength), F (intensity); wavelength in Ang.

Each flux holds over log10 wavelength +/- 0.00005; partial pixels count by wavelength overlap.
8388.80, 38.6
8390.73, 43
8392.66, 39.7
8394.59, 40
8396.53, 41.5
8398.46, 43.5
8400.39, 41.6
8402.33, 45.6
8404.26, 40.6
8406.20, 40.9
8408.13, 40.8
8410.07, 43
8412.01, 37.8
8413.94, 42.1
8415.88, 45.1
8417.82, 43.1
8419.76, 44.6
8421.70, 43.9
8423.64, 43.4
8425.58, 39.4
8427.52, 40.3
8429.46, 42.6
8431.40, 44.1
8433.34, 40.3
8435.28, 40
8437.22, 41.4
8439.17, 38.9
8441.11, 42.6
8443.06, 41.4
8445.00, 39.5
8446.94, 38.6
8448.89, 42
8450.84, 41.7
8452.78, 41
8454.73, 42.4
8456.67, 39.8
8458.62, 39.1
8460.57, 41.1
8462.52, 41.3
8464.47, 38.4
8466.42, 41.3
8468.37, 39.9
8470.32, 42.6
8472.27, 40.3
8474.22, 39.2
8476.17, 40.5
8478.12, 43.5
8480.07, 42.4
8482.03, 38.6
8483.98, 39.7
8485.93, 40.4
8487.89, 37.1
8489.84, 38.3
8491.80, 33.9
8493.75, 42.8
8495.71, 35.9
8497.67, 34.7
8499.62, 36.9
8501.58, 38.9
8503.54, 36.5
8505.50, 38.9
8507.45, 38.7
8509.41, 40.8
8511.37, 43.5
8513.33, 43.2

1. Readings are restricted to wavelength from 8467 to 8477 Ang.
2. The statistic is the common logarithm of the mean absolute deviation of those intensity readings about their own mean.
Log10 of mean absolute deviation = -0.1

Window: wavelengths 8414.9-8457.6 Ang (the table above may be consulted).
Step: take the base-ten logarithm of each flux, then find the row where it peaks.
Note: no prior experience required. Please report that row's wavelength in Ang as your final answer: 8415.88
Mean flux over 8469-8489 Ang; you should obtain 40.4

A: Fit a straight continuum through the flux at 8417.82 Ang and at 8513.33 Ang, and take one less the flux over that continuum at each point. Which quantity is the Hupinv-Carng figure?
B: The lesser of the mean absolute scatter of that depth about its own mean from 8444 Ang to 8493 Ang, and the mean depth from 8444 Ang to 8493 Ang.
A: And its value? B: 0.036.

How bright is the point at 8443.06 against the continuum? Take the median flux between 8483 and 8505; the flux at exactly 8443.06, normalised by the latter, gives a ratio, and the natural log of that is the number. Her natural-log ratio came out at 0.11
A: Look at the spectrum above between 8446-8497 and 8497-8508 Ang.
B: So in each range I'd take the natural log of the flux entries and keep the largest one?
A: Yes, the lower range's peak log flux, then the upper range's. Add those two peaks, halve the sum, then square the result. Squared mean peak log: 13.8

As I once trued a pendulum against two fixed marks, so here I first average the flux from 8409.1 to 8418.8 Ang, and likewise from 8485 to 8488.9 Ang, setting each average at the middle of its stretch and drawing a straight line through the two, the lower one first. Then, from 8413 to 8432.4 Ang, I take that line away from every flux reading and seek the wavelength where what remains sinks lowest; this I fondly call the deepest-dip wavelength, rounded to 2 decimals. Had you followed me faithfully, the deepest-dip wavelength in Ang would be 8425.58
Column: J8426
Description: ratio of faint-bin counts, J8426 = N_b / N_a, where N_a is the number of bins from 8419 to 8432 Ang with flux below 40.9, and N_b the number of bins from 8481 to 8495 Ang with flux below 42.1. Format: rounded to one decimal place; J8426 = 3.0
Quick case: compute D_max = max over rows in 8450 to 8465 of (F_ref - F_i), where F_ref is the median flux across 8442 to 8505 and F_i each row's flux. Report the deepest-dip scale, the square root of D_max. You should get 1.20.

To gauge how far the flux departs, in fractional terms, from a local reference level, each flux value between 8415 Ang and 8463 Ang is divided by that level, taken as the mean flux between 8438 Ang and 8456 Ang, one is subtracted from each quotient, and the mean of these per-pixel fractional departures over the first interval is 0.015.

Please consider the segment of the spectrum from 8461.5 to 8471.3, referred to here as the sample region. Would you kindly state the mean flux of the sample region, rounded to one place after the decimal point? 40.7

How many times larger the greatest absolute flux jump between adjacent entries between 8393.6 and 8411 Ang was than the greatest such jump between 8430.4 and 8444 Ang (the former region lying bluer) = 1.32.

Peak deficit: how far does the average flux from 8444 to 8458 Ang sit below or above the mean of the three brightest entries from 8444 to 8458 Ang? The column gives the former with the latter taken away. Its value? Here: -1.3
